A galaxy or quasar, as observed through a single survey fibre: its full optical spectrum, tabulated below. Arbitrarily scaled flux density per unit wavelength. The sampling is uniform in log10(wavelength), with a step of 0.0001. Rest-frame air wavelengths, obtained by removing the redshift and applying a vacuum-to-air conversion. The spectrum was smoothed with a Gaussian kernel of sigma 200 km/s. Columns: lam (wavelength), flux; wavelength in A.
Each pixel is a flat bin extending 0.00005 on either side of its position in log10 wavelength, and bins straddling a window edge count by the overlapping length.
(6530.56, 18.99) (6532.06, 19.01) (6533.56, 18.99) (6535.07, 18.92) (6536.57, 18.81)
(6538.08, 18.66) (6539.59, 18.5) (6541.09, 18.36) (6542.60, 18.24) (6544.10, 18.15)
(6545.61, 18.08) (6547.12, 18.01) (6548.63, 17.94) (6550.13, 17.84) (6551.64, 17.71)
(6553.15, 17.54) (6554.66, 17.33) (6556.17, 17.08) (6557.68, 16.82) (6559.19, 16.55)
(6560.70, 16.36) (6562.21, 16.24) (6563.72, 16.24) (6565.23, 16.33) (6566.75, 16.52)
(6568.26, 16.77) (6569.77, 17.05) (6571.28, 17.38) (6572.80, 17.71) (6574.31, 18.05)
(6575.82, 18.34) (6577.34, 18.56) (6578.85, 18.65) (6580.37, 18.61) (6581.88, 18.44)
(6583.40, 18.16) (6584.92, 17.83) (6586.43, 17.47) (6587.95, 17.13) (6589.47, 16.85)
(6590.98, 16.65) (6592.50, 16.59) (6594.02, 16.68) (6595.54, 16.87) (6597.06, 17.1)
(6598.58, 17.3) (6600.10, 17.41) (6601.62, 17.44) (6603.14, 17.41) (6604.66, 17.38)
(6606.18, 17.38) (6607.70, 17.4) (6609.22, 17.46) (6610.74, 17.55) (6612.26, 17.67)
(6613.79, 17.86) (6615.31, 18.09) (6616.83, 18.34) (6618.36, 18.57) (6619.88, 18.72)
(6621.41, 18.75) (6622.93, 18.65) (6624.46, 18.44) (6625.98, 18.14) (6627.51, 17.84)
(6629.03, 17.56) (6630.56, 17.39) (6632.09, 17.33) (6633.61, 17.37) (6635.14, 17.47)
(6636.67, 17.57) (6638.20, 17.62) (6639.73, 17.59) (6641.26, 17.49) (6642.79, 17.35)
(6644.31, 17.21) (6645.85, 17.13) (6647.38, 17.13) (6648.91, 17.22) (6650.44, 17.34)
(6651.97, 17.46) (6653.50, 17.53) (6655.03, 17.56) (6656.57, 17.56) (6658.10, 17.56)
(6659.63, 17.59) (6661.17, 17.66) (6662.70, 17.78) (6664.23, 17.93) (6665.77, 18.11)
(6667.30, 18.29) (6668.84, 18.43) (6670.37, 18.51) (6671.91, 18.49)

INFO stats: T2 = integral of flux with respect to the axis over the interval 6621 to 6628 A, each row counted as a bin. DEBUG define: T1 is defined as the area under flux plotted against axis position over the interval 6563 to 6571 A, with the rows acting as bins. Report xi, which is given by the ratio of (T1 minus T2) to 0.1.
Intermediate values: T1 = 133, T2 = 129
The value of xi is 45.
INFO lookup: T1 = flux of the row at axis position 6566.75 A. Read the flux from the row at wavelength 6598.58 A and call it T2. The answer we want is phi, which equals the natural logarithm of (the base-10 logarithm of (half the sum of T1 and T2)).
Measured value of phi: 0.206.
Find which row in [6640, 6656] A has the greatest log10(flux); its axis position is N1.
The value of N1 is 6655.03 A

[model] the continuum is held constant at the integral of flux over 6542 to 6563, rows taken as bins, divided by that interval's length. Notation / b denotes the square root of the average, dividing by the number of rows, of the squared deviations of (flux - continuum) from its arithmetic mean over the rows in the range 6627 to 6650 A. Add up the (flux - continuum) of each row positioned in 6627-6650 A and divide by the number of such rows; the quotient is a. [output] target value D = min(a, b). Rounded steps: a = 0.00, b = 0.19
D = 0.0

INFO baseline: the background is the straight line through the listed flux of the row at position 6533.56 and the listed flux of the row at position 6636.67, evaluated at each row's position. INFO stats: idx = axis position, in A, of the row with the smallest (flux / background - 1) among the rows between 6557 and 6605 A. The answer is 6562.21 A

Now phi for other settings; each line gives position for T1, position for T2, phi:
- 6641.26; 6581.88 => 0.227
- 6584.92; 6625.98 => 0.227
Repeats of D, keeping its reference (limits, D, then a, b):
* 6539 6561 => 0.2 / 0.22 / 0.65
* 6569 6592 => 0.4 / 0.38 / 0.65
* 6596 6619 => 0.2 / 0.21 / 0.40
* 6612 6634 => 0.5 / 0.63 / 0.50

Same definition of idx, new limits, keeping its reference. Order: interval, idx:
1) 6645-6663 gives 6645.85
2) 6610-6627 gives 6610.74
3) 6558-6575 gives 6562.21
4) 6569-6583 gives 6569.77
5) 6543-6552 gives 6551.64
